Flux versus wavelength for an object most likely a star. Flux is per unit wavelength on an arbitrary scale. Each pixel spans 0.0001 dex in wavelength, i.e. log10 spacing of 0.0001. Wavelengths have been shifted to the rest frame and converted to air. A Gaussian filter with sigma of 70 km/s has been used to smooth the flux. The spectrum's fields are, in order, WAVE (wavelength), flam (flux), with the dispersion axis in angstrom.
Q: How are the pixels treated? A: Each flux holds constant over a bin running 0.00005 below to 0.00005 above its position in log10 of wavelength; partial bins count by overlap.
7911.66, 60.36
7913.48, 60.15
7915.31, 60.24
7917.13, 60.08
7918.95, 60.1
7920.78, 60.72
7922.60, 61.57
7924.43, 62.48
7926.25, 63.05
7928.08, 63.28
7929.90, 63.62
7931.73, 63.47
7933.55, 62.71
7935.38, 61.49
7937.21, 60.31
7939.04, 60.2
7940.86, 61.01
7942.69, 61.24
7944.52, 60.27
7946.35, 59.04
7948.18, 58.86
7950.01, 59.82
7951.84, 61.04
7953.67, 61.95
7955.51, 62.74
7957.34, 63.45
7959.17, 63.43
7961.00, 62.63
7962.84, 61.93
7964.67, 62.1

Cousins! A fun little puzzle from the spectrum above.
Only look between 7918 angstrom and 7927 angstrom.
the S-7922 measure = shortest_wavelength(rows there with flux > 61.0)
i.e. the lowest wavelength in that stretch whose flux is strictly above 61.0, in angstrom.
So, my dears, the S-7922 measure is 7922.60 angstrom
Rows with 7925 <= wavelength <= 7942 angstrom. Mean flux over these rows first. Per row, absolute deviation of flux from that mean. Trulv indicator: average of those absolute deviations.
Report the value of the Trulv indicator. 1.2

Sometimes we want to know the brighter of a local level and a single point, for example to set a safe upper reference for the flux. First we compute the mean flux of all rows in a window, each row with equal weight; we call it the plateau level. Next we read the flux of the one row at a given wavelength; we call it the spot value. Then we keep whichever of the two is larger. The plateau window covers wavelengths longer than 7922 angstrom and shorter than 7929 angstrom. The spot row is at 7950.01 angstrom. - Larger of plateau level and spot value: 62.6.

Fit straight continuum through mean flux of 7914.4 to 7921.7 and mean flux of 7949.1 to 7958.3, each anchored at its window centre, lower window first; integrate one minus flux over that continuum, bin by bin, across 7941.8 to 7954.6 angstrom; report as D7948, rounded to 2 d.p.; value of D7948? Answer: 0.26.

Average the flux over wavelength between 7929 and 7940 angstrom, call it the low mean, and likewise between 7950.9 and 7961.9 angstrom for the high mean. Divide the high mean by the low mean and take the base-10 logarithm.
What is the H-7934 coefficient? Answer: 0.004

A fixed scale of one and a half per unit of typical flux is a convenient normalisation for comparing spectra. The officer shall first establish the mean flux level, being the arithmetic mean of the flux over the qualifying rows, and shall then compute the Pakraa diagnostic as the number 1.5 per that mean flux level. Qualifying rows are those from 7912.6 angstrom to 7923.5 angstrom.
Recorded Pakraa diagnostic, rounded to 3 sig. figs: 0.0248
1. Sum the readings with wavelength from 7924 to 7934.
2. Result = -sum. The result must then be -379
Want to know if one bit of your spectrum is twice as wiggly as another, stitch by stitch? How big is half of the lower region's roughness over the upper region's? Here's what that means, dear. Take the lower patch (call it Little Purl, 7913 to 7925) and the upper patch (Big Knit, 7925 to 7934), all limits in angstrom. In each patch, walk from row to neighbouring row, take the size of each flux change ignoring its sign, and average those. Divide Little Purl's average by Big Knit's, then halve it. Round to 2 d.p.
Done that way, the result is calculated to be 0.60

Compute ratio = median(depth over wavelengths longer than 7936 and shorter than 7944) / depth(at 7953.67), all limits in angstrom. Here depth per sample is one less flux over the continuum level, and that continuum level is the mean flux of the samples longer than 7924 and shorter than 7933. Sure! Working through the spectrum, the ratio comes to 2.0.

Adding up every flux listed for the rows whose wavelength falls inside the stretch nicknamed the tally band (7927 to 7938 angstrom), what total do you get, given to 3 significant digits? 375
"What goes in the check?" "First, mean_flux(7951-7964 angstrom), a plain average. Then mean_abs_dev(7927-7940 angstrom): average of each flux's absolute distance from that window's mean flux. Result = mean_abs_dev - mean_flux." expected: -61.2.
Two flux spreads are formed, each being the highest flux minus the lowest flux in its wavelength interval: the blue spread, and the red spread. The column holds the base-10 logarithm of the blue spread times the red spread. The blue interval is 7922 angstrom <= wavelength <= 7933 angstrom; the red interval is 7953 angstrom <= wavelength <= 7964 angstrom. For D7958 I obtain 0.49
